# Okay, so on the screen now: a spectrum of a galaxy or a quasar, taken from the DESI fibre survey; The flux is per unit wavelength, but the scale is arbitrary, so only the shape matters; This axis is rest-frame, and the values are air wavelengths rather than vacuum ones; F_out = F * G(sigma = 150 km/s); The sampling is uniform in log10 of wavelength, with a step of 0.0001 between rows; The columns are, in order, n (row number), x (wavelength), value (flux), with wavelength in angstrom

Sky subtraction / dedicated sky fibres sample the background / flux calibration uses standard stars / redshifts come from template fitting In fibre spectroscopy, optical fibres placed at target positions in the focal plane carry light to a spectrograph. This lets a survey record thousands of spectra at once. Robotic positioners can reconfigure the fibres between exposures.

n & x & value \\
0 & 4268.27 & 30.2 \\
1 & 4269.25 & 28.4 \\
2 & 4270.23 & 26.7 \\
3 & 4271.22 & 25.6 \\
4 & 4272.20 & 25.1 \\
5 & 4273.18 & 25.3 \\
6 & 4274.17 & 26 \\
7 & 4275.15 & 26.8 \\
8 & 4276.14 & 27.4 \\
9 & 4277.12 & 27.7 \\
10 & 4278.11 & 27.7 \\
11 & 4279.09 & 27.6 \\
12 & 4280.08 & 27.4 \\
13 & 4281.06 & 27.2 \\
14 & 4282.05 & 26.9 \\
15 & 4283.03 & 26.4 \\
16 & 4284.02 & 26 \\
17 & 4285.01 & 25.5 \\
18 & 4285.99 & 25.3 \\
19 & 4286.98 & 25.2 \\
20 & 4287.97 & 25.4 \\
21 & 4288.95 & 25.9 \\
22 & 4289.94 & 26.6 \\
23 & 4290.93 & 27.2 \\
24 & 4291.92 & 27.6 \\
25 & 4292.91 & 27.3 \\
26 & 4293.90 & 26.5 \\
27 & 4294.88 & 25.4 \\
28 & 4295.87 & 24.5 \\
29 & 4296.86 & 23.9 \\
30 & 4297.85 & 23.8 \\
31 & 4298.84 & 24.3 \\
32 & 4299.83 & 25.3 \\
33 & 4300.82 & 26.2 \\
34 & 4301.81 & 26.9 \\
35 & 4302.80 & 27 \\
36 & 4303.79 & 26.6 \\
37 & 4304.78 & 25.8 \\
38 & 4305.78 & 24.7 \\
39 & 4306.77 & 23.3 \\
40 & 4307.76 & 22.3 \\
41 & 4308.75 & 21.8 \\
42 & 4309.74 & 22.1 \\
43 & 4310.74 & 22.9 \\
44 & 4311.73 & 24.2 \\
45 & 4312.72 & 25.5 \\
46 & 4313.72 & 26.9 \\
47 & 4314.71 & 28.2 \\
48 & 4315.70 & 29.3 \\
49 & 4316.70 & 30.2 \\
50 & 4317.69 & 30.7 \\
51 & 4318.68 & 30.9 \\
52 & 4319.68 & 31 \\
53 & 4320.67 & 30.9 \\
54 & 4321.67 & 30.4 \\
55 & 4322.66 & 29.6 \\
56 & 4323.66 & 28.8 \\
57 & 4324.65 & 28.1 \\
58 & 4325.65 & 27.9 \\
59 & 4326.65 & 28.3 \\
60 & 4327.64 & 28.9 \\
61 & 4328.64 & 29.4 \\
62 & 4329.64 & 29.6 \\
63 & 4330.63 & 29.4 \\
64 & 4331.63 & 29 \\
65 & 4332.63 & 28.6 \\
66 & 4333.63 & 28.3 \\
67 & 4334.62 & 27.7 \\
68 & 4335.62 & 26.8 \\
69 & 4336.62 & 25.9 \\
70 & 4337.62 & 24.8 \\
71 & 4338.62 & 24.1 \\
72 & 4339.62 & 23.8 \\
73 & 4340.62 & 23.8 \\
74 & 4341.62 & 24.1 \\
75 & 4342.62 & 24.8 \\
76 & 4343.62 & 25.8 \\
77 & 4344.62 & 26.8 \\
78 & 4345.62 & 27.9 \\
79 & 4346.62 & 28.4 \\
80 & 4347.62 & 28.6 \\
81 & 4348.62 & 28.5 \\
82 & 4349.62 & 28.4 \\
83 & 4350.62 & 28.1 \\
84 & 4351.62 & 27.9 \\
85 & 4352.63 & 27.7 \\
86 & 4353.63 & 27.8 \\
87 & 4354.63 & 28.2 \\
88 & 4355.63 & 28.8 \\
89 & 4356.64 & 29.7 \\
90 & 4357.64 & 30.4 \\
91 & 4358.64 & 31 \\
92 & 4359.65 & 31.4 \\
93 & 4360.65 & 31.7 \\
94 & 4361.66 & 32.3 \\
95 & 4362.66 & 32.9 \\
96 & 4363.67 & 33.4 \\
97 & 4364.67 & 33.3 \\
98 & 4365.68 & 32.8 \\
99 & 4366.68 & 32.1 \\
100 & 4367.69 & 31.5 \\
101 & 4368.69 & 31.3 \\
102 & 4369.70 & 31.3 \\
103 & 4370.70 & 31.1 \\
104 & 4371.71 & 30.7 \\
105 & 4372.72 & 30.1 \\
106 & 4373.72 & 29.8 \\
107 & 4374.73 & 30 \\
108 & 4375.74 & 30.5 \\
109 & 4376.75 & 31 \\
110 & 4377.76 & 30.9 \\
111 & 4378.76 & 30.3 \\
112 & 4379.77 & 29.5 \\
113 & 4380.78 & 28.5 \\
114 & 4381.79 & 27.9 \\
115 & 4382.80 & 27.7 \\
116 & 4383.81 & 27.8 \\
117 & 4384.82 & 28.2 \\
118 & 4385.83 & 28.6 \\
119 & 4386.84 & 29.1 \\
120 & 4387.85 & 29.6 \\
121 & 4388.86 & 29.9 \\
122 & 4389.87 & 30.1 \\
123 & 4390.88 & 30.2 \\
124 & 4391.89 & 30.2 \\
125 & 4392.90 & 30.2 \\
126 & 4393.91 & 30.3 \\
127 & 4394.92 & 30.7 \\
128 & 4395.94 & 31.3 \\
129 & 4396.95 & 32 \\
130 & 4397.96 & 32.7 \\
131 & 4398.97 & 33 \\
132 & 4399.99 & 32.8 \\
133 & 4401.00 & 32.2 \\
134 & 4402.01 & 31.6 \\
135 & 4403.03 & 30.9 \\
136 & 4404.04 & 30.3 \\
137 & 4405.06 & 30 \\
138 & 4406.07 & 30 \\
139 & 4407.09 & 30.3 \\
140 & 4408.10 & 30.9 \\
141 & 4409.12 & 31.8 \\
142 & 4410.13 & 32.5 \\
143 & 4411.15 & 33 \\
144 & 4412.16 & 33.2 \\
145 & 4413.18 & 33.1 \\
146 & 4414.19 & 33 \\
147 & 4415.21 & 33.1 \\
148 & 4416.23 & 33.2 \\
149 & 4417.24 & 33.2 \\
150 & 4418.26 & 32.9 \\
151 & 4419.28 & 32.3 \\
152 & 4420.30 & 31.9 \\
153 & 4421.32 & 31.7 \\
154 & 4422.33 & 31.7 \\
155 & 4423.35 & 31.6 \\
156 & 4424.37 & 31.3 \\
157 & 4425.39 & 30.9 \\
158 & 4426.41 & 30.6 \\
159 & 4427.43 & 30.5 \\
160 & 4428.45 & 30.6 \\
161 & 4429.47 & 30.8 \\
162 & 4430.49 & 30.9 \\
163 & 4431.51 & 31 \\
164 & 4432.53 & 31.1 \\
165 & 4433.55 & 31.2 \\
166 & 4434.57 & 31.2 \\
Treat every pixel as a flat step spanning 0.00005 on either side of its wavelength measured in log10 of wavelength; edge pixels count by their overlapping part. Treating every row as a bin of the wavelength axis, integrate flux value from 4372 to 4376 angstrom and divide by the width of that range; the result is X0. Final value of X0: 30.1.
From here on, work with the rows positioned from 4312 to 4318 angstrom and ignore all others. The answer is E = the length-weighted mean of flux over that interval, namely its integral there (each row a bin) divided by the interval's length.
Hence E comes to 28.2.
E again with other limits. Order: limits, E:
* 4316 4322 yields 30.6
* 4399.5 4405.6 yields 31.3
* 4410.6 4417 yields 33.1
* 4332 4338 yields 27.1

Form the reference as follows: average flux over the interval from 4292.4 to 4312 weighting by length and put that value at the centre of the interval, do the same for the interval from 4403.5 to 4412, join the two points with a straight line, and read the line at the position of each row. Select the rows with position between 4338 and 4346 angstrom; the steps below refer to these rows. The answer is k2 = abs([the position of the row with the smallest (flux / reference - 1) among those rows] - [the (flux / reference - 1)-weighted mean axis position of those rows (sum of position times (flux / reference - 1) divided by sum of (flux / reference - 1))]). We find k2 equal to 0.2 angstrom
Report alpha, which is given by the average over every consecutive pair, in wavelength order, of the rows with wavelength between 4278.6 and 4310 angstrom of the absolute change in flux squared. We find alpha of 28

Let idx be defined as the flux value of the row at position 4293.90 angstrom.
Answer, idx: 26.5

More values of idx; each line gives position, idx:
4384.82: 28.2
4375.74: 30.5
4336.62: 25.9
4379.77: 29.5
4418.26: 32.9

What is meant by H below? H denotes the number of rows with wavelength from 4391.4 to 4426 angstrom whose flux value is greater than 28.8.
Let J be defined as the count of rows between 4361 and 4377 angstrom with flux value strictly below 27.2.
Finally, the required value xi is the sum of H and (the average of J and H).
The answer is 51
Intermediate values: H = 34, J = 0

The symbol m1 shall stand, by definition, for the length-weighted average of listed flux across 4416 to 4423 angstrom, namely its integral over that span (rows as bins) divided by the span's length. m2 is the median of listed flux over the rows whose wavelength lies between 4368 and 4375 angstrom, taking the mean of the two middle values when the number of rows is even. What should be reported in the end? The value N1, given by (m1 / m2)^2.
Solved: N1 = 1.11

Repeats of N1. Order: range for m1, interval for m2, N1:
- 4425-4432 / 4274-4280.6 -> 1.26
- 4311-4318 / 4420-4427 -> 0.76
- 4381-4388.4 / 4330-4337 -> 1.01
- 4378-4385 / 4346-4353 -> 1.02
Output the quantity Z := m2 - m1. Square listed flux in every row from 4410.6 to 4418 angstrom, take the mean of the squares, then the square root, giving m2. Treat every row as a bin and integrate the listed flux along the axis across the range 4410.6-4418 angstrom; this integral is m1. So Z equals -212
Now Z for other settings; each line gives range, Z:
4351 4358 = -171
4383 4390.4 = -186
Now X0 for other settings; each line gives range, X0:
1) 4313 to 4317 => 28.4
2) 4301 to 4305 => 26.6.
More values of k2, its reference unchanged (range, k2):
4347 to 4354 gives 4.1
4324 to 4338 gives 9.4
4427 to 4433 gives 2.4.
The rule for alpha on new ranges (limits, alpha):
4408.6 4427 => 17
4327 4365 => 27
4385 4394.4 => 13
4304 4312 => 43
